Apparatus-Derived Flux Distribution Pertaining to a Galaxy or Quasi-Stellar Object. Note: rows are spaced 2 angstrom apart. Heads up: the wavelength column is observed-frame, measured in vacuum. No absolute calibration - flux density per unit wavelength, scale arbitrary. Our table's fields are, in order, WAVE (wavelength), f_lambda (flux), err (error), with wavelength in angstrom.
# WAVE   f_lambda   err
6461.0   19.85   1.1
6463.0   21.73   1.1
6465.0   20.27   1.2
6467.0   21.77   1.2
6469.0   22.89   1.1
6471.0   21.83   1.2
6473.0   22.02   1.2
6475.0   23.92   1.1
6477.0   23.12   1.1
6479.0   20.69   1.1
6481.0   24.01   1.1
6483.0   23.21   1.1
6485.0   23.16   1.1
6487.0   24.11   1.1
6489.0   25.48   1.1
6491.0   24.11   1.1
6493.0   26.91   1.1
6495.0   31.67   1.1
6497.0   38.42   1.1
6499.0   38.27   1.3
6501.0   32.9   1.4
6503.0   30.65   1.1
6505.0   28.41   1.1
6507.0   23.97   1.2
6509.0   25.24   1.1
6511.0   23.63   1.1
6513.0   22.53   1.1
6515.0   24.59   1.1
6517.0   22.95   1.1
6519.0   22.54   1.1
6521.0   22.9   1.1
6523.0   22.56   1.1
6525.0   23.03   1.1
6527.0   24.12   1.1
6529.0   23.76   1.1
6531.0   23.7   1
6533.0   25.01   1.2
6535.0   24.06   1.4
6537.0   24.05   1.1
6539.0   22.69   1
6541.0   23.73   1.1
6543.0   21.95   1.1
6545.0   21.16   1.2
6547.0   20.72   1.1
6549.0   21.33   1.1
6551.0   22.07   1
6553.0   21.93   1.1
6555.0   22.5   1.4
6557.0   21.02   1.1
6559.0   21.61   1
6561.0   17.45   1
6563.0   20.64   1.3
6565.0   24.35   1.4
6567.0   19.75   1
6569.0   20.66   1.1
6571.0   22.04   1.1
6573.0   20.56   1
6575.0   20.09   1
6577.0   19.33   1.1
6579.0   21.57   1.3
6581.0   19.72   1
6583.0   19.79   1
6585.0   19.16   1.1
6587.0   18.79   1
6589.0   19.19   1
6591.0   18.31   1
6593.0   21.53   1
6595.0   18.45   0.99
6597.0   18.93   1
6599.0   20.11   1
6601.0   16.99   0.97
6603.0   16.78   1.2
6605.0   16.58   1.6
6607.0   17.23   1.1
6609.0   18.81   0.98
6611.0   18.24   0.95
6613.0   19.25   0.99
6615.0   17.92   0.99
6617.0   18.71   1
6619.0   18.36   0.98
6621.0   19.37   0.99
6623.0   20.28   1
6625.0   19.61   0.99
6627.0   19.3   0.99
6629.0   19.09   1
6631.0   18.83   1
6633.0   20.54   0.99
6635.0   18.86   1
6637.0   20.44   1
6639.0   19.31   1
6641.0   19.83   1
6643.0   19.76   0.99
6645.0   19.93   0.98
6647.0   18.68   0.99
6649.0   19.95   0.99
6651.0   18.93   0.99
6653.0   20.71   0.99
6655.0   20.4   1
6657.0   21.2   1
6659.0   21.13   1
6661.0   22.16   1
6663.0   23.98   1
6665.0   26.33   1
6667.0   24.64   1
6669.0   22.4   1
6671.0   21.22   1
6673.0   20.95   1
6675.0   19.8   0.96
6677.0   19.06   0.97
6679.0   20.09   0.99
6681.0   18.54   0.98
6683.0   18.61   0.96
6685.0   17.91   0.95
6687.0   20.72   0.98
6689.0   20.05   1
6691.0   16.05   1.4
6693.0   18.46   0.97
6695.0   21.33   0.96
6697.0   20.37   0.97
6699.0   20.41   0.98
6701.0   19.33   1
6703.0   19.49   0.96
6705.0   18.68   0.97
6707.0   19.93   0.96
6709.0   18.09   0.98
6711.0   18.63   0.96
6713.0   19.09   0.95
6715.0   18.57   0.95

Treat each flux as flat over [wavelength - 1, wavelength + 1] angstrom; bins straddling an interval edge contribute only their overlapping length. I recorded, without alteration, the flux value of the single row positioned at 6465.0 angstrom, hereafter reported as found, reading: 20.27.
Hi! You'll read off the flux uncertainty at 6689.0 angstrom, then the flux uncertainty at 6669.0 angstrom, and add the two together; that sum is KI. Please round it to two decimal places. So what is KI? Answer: 2.00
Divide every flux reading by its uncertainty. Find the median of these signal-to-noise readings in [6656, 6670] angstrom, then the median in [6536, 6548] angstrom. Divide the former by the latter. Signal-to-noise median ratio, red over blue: 1.08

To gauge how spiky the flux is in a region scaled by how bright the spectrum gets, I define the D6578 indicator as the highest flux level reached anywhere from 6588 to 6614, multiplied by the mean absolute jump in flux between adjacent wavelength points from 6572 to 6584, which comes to 23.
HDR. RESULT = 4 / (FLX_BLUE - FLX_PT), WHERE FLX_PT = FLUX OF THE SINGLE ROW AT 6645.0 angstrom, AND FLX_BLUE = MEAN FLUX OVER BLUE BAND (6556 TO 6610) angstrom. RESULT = -12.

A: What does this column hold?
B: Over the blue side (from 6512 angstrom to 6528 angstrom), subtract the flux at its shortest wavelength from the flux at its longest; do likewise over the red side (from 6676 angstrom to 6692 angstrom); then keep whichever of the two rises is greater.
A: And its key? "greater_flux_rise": 1.6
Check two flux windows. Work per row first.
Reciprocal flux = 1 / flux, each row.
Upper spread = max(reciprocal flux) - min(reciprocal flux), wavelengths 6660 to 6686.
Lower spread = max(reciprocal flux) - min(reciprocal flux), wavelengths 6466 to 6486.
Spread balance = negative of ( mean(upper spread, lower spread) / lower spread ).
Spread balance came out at -1.8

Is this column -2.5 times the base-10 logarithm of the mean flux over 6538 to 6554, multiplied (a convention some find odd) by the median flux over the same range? -74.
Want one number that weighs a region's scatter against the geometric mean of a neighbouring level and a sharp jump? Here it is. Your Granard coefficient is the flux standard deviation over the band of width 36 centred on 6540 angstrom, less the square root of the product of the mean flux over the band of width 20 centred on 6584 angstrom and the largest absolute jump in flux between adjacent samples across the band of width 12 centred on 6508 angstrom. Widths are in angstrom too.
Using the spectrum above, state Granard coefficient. -8.1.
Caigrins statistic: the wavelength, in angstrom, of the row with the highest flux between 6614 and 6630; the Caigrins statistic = 6623.0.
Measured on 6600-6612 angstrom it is 6609.0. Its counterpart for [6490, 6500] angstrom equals 6497.0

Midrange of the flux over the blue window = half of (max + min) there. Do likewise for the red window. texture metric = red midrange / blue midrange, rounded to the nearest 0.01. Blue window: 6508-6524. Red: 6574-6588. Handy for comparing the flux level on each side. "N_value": 0.84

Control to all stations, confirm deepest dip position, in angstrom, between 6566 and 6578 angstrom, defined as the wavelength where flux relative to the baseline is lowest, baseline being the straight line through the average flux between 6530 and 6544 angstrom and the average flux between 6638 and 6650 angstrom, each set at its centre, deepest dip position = 6577.0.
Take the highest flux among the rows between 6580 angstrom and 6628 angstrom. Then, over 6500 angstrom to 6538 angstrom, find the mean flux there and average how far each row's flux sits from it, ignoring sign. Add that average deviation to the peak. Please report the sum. 23.5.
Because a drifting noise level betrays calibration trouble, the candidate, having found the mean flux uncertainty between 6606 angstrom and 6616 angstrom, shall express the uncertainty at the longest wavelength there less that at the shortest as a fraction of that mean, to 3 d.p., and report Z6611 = -0.110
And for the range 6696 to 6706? 0.000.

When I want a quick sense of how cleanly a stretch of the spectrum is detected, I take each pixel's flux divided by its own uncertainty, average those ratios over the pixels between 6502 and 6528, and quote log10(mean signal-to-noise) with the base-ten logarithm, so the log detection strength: 1.34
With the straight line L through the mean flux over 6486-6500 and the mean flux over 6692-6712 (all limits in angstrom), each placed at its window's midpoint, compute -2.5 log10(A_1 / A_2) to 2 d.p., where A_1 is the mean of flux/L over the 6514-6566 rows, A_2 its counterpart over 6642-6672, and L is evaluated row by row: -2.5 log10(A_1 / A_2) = 0.20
